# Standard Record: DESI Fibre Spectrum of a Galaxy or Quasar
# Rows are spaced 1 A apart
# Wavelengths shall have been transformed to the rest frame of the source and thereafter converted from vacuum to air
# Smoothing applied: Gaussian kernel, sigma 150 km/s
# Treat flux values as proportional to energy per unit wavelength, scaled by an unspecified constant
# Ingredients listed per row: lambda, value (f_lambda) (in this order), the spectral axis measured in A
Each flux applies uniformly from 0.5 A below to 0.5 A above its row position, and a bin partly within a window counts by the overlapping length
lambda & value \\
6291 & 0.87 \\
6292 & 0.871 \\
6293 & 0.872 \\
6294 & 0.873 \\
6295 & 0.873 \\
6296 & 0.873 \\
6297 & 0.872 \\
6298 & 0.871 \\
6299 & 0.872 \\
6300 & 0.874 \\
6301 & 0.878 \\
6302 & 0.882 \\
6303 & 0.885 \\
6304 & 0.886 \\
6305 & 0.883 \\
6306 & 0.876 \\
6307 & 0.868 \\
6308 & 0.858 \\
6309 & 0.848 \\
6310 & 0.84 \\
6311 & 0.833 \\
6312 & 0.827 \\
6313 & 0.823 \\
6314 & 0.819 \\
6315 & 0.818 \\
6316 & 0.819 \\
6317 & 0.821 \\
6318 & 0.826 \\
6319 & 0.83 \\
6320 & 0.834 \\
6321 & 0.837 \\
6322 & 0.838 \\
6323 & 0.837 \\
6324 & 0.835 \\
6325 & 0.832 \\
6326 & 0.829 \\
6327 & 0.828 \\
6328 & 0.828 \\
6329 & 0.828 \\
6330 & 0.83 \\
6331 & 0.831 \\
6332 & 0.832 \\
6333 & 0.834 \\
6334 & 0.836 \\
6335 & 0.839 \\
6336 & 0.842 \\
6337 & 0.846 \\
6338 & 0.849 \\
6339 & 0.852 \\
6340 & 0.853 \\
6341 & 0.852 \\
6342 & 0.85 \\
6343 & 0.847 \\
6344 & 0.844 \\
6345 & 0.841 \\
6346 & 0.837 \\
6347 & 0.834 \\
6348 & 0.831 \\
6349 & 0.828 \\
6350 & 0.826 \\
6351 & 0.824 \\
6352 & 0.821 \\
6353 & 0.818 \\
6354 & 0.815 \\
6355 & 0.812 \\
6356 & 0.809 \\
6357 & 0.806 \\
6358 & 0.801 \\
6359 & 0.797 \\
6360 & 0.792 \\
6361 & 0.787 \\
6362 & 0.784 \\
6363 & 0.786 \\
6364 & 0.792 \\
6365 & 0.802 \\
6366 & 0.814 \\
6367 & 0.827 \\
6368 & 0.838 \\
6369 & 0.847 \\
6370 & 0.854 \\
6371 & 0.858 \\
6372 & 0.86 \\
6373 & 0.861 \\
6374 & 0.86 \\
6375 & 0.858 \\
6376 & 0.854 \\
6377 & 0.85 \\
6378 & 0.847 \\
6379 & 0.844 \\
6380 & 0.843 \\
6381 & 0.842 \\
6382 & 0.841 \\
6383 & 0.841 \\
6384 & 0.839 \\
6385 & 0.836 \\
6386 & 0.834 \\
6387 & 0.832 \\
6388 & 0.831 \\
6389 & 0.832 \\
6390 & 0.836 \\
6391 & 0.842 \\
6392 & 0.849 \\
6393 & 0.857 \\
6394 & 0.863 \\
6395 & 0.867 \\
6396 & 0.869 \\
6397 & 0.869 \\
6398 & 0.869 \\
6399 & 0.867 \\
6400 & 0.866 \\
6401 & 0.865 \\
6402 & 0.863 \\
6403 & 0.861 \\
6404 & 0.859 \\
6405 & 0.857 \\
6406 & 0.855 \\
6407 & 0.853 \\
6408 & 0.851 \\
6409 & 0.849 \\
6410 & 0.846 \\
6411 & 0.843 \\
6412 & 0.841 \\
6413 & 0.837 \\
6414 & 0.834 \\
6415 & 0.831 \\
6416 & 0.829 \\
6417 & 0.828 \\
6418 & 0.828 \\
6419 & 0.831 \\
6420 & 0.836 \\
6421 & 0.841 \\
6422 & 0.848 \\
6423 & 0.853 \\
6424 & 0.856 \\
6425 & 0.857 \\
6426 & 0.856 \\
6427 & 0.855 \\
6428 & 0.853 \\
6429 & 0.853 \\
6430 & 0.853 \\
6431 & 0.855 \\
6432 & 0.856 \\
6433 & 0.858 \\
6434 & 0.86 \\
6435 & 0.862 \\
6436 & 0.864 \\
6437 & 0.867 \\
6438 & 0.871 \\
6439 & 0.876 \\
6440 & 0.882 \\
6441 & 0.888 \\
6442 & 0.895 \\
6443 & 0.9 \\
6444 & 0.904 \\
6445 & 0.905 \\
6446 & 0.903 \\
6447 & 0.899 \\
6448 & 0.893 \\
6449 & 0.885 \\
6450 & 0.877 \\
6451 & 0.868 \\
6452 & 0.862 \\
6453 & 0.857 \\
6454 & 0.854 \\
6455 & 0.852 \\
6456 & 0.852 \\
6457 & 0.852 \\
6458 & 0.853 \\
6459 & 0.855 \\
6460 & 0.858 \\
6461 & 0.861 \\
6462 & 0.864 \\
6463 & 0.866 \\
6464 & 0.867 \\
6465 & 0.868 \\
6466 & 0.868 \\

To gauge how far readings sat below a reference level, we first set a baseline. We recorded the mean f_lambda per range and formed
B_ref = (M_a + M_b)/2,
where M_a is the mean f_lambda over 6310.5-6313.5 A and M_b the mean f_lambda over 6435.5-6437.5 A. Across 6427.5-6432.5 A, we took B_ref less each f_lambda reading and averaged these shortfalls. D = -0.01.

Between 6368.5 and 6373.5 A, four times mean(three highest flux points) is 3.44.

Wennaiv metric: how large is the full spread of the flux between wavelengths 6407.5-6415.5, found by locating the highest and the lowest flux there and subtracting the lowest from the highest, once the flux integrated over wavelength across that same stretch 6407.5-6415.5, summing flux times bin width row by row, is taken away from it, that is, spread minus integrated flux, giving -6.71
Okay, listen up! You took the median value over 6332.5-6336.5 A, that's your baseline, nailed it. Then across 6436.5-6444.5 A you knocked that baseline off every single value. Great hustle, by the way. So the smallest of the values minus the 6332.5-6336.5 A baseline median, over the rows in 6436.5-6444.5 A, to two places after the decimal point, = 0.03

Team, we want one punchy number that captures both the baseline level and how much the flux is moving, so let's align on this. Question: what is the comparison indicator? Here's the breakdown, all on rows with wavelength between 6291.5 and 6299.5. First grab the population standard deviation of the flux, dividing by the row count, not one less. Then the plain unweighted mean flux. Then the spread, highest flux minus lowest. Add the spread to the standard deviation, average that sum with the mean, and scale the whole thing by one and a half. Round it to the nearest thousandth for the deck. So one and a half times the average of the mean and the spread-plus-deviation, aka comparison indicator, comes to 0.656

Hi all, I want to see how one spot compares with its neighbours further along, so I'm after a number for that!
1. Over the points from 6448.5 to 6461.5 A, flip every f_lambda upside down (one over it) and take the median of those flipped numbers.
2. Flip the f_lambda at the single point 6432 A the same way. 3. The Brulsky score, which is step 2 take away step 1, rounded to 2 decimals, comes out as 0.00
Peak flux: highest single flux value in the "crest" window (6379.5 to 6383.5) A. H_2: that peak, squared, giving 0.711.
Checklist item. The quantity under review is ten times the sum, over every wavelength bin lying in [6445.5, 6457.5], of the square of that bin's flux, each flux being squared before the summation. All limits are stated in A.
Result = 91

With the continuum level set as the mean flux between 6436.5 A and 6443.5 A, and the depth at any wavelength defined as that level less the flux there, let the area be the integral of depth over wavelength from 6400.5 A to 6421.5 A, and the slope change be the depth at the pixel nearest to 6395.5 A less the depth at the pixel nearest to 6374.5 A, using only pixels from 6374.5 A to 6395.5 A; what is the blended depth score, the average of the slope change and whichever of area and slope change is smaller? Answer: -0.01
